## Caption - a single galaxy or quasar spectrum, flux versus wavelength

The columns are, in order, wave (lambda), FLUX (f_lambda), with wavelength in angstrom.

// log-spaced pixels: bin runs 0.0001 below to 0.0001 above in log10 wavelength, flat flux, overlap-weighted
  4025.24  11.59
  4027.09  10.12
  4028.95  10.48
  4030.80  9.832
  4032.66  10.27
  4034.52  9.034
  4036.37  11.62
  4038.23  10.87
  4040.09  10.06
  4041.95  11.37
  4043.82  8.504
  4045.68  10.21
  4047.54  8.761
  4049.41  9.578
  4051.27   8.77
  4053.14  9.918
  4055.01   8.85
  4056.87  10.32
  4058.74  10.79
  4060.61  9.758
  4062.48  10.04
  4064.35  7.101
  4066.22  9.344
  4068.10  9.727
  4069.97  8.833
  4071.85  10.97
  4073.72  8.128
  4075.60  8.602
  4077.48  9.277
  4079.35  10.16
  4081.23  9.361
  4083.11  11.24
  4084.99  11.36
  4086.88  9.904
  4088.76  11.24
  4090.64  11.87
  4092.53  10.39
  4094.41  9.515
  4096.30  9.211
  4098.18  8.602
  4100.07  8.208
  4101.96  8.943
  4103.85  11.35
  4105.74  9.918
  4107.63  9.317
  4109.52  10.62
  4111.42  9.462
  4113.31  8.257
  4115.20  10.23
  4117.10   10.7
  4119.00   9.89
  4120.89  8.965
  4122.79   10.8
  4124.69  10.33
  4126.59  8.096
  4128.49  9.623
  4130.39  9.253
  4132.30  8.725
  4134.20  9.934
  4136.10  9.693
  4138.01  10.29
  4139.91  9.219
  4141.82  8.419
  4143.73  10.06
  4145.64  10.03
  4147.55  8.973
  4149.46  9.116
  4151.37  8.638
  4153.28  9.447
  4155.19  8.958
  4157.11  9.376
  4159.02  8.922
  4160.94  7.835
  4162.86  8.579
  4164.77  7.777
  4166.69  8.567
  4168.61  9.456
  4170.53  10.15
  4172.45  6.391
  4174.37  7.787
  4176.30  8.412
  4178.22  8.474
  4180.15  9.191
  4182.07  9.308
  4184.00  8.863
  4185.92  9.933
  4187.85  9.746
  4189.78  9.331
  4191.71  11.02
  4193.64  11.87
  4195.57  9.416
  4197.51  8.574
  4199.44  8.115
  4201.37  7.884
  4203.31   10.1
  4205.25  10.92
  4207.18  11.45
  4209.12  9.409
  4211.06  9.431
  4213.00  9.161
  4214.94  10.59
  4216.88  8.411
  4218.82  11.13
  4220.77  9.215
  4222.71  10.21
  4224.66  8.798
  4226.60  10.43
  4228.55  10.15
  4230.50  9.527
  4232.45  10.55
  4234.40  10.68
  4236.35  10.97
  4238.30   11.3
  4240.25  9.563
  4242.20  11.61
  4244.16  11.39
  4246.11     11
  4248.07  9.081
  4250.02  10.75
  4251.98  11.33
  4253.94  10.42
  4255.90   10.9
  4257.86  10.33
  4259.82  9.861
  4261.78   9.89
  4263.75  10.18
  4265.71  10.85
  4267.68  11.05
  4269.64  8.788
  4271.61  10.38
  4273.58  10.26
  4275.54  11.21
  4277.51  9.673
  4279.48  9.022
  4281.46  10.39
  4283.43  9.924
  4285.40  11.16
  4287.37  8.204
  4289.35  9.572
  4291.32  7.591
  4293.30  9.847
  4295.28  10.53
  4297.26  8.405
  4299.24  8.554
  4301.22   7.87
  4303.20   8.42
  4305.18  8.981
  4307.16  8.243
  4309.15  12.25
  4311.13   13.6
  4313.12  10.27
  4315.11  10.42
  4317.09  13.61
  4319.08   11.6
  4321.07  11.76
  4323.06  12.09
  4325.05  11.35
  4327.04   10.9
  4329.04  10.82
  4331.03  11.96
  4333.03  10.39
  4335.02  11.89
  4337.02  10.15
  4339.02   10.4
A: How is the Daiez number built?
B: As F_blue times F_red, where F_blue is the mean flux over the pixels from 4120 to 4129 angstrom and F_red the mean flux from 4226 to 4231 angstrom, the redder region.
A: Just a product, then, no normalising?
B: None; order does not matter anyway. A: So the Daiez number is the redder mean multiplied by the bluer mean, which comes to 96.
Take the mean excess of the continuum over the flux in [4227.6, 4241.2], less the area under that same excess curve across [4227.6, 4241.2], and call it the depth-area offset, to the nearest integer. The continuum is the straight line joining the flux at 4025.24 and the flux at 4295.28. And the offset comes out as -5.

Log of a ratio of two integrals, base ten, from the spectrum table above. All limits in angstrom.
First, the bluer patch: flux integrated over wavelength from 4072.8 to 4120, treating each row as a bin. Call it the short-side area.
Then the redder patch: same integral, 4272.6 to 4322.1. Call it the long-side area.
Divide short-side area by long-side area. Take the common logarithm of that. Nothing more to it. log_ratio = -0.031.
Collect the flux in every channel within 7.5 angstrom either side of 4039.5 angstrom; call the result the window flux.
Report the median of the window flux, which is 10.2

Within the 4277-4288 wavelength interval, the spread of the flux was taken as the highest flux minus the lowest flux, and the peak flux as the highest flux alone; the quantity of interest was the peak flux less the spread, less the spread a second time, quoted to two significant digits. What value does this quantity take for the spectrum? 5.2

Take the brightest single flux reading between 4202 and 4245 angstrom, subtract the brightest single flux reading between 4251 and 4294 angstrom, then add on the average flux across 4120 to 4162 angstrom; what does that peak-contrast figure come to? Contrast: 9.6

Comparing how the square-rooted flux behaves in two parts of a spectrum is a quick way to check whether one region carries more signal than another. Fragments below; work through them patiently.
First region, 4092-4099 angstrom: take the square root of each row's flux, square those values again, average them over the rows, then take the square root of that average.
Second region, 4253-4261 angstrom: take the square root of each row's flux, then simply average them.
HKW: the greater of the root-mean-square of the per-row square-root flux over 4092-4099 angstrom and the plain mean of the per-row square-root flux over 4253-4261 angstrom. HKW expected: 3.22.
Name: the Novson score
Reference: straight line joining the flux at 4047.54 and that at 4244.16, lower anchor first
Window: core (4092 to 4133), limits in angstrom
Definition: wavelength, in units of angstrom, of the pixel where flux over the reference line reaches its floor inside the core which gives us 4126.59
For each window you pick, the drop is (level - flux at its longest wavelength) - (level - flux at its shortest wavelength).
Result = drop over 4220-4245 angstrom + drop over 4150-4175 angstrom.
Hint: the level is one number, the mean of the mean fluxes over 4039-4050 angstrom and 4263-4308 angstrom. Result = -1.3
